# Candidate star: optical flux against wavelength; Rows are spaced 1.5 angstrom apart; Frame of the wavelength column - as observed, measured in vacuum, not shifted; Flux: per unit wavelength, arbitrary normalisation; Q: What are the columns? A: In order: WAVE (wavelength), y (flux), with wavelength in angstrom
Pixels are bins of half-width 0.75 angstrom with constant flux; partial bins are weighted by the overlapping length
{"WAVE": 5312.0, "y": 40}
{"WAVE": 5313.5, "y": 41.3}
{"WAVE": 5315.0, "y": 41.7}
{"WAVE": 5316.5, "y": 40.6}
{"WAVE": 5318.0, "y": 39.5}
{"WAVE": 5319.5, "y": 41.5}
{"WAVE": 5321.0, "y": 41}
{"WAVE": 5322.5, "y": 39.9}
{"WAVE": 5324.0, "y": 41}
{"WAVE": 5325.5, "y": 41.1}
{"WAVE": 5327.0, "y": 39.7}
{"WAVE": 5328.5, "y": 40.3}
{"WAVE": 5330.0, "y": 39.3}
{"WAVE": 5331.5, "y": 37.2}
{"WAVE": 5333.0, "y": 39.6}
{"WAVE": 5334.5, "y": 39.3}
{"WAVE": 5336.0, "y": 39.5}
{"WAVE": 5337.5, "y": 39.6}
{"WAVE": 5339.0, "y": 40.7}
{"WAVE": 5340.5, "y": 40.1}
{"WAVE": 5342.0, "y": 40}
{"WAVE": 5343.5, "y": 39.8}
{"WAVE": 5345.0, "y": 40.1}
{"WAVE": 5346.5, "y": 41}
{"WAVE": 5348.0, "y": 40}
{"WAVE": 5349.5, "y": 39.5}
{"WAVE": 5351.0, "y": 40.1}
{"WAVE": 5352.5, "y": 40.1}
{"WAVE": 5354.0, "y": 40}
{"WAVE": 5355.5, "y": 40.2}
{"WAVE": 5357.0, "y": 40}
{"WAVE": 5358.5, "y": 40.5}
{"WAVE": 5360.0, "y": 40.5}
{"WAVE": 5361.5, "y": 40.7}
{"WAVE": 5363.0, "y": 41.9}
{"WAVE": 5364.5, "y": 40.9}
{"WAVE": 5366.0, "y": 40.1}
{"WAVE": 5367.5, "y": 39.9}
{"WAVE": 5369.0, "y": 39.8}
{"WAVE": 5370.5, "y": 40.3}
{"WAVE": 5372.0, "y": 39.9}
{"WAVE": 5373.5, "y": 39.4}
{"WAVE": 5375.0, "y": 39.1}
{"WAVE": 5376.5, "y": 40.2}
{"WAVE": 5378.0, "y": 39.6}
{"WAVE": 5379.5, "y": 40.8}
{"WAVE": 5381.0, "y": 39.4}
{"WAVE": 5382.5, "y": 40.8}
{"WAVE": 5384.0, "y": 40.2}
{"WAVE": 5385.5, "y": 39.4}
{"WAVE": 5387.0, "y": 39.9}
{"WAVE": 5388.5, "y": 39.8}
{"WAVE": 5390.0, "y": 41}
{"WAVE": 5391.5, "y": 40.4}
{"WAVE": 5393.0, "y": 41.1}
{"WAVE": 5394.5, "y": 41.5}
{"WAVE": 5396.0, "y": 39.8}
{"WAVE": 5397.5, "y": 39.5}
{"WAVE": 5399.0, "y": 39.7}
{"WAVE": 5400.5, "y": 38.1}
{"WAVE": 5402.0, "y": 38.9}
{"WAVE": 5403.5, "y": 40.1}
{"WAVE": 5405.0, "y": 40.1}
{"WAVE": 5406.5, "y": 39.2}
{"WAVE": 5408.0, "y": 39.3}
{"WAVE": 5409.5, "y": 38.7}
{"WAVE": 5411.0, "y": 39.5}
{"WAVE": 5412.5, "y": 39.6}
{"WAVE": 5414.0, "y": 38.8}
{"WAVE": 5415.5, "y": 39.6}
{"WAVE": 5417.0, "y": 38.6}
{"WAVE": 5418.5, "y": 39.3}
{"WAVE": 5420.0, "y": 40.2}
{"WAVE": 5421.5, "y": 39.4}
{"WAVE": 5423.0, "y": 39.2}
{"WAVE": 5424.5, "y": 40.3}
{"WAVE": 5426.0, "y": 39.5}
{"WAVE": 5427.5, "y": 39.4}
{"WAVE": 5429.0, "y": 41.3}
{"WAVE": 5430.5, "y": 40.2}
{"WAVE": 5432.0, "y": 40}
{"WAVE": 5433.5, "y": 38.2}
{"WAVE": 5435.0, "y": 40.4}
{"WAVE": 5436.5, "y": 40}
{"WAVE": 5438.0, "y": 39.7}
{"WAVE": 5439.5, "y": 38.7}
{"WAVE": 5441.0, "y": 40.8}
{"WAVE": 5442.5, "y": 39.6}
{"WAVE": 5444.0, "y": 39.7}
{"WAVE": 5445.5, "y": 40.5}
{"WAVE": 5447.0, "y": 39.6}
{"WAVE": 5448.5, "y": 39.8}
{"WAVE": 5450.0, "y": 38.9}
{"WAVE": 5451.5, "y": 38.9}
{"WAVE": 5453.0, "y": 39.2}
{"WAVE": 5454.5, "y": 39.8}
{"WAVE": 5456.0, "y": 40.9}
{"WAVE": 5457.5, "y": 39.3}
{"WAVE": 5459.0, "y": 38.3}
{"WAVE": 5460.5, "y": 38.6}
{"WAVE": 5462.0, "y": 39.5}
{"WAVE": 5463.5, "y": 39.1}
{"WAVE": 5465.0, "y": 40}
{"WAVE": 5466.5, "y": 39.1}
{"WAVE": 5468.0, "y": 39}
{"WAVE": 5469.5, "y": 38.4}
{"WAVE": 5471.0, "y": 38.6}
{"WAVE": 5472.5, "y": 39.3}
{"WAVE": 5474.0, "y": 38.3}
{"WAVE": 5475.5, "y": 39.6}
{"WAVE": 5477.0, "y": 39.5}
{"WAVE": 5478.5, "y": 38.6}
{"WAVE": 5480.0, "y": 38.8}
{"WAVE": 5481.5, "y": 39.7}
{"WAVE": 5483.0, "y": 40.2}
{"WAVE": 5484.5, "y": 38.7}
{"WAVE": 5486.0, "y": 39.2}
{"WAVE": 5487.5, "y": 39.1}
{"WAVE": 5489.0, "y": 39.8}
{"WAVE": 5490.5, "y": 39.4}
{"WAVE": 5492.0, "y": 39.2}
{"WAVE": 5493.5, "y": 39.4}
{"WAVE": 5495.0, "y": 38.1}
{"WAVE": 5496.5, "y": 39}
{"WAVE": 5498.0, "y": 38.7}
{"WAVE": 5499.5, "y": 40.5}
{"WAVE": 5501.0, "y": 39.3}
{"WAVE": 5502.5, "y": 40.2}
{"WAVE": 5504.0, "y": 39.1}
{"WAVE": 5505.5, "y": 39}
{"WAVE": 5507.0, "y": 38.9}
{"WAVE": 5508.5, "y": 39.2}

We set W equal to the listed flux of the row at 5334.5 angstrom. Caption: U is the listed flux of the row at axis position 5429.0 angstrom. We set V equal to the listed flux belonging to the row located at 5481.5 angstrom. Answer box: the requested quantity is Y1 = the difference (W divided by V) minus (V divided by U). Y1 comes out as 0.03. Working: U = 41.3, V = 39.7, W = 39.3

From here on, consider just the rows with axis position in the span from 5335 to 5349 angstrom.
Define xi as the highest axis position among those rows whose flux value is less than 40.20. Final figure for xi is 5348.0 angstrom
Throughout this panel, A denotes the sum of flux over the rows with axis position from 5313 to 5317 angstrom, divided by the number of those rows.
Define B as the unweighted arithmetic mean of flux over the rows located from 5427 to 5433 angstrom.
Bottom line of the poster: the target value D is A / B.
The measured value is 1.02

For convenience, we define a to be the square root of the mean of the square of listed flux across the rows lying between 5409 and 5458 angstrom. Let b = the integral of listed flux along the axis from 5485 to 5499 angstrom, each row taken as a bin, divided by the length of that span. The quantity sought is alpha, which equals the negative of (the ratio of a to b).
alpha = -1.01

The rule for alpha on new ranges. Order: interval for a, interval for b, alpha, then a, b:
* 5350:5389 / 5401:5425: -1.02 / 40.1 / 39.40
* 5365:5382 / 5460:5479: -1.02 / 39.9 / 39.06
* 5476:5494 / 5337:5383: -0.98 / 39.3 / 40.16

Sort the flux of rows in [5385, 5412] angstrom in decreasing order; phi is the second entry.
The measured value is 41.1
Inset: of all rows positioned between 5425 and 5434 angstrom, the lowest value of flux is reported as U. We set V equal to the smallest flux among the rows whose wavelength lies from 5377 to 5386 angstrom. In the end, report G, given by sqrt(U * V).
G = 38.8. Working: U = 38.2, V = 39.4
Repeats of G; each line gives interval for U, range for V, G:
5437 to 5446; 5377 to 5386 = 39.0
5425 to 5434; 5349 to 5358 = 38.8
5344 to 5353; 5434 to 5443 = 39.1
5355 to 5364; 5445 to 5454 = 39.4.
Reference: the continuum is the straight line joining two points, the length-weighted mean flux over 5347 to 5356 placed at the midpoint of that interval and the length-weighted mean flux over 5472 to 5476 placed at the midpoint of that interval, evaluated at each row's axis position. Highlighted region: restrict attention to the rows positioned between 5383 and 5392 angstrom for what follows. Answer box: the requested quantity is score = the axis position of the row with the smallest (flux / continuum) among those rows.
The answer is 5385.5 angstrom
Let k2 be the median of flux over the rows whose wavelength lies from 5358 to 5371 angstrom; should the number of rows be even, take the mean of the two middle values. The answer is 40.5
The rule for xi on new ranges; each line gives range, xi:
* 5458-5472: 5471.0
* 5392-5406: 5405.0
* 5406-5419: 5418.5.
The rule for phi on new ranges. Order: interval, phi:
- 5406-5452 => 40.8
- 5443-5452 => 39.8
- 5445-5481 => 40.5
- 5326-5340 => 40.3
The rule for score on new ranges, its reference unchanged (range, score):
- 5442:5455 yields 5450.0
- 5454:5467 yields 5459.0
